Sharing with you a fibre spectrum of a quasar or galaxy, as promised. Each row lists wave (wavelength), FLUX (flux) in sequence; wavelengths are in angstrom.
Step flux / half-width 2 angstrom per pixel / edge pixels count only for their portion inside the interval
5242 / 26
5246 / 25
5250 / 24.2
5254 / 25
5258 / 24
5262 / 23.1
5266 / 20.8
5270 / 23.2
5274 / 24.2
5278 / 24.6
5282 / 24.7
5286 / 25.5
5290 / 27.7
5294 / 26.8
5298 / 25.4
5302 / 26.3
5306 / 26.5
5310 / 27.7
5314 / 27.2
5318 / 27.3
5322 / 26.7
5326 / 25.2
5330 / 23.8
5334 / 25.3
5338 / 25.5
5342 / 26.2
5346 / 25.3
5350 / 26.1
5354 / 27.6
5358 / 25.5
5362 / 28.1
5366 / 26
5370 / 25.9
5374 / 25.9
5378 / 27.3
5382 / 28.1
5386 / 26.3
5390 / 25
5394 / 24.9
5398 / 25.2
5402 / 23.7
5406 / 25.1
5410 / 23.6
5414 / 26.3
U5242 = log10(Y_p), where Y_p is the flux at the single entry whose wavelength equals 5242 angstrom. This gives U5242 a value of 1.415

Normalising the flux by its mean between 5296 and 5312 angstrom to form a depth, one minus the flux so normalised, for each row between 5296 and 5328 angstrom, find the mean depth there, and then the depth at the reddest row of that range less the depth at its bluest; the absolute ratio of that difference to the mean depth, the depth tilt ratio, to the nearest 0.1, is 3.2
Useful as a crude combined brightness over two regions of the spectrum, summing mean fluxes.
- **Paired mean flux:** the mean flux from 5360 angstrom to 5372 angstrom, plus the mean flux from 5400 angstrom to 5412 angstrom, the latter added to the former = 50.8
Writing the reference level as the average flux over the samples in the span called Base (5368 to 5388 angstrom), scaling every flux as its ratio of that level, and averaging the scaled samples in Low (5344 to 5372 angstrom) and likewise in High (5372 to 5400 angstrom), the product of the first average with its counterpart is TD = 0.965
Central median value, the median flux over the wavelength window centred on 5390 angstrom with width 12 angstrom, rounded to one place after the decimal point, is 25.0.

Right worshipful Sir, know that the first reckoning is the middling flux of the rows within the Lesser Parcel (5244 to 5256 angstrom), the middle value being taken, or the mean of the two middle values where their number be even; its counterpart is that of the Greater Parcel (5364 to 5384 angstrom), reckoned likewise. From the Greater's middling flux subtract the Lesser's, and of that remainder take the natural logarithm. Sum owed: 0.0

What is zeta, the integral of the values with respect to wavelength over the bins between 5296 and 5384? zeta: 2316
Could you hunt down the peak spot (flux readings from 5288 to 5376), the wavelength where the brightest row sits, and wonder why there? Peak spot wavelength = 5362 angstrom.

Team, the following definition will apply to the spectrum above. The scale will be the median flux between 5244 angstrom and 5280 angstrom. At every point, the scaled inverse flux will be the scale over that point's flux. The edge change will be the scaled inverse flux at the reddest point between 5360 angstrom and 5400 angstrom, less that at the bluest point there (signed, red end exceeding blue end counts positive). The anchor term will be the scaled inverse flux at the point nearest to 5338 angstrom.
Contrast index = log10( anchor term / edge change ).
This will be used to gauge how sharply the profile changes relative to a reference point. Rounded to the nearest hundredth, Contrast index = 0.98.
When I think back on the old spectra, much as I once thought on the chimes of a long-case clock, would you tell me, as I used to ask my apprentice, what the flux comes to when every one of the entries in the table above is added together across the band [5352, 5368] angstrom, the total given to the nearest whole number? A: 107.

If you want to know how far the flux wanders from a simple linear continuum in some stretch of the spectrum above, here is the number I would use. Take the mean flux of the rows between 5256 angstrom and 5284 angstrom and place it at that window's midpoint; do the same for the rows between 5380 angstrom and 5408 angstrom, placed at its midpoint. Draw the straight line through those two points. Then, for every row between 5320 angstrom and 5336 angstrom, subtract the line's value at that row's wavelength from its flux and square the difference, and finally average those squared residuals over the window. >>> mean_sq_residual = 2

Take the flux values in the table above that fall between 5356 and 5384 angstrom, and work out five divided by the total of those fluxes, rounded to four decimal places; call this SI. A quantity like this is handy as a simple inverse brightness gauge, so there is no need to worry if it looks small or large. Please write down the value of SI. 0.0268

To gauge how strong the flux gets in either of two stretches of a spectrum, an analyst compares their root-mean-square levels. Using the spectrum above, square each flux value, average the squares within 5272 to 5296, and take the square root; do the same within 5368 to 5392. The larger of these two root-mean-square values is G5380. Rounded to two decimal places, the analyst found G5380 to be 26.44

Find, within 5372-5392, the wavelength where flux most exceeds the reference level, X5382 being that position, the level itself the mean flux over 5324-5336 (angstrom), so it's 5382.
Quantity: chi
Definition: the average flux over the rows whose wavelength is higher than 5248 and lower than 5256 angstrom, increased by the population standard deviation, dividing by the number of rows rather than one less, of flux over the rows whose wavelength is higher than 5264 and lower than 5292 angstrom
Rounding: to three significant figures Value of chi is 26.6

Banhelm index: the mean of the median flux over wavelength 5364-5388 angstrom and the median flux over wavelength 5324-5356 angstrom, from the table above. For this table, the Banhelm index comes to 25.8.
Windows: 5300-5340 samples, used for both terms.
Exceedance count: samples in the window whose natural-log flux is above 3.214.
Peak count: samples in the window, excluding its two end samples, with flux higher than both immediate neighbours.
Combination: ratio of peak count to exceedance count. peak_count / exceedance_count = 0.22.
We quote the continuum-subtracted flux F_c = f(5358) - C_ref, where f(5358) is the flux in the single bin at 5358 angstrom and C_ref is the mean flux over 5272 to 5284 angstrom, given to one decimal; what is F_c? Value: 1.0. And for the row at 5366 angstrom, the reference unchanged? 1.5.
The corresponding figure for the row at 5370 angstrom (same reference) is 1.4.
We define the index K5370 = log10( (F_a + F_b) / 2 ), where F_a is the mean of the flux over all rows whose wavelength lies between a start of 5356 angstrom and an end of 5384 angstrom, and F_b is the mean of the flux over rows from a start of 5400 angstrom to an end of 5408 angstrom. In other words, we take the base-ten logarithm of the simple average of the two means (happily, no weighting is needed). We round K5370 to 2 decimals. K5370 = 1.41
